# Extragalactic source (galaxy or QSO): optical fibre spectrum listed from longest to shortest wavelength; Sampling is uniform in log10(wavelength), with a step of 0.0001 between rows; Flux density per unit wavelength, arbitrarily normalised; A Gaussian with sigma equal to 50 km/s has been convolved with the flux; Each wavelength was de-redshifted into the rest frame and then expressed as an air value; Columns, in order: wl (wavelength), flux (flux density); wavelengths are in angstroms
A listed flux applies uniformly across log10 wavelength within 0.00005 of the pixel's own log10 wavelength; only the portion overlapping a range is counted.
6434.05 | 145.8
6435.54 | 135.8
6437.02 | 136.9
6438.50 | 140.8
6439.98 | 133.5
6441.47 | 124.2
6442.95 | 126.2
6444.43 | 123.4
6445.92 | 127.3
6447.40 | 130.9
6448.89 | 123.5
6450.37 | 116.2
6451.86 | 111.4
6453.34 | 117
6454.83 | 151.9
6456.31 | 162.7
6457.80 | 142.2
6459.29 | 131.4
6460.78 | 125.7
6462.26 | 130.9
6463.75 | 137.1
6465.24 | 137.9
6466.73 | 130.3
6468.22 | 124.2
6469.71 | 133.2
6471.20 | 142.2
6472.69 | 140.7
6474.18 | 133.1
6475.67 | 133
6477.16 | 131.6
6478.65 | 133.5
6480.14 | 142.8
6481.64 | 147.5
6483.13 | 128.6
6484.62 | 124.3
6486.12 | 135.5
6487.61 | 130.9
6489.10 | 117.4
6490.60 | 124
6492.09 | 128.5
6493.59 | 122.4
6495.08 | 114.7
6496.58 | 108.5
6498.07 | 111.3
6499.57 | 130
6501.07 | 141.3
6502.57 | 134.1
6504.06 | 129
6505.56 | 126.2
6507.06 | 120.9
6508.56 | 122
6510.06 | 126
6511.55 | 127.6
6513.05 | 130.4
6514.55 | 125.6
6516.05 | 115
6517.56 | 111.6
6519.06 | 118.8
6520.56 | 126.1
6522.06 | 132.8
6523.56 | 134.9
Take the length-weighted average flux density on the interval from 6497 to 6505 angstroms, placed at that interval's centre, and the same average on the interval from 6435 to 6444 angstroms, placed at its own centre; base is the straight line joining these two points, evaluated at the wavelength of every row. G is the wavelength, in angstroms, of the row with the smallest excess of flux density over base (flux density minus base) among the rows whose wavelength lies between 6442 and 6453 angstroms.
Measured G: 6451.86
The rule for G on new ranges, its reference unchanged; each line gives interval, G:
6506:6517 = 6516.05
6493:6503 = 6496.58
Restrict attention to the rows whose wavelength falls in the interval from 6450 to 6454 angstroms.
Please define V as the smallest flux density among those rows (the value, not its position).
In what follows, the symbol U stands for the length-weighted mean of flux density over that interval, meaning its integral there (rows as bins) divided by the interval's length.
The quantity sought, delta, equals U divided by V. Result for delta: 1.03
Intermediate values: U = 115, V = 111.4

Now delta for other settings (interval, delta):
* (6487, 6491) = 1.05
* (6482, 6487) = 1.05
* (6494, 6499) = 1.04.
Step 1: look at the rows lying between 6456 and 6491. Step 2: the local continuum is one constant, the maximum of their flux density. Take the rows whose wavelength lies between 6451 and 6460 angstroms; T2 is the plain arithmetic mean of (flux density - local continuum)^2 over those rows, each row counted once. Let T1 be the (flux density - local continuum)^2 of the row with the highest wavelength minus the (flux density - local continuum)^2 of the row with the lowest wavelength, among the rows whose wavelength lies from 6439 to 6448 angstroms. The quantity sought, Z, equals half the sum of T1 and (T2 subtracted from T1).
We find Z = -361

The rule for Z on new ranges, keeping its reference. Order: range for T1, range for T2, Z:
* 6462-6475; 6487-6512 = -901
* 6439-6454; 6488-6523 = 443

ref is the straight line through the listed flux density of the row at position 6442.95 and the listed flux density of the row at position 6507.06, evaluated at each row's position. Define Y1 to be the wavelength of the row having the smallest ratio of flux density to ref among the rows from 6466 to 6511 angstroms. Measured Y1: 6496.58 angstroms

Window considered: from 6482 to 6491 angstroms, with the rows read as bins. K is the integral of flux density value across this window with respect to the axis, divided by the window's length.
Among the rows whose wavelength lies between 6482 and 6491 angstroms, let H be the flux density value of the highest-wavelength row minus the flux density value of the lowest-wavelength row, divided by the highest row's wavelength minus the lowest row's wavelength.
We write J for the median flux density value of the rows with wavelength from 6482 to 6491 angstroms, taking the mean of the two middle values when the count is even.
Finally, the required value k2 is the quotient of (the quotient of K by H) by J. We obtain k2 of -1.6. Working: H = -0.6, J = 126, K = 128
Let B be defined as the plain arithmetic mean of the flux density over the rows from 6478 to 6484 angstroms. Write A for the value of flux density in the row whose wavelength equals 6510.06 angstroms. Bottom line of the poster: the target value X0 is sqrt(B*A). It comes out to 132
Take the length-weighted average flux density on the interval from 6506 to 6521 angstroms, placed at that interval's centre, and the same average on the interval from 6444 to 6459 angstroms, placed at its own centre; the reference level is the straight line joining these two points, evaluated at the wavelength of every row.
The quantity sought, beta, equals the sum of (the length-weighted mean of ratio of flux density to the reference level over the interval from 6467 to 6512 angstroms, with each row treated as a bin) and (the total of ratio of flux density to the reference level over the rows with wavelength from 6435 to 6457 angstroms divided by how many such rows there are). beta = 2.020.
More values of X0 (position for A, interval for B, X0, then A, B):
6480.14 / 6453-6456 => 139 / 142.8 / 134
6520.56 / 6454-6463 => 133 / 126.1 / 141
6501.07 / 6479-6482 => 143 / 141.3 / 145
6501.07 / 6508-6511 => 132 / 141.3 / 124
